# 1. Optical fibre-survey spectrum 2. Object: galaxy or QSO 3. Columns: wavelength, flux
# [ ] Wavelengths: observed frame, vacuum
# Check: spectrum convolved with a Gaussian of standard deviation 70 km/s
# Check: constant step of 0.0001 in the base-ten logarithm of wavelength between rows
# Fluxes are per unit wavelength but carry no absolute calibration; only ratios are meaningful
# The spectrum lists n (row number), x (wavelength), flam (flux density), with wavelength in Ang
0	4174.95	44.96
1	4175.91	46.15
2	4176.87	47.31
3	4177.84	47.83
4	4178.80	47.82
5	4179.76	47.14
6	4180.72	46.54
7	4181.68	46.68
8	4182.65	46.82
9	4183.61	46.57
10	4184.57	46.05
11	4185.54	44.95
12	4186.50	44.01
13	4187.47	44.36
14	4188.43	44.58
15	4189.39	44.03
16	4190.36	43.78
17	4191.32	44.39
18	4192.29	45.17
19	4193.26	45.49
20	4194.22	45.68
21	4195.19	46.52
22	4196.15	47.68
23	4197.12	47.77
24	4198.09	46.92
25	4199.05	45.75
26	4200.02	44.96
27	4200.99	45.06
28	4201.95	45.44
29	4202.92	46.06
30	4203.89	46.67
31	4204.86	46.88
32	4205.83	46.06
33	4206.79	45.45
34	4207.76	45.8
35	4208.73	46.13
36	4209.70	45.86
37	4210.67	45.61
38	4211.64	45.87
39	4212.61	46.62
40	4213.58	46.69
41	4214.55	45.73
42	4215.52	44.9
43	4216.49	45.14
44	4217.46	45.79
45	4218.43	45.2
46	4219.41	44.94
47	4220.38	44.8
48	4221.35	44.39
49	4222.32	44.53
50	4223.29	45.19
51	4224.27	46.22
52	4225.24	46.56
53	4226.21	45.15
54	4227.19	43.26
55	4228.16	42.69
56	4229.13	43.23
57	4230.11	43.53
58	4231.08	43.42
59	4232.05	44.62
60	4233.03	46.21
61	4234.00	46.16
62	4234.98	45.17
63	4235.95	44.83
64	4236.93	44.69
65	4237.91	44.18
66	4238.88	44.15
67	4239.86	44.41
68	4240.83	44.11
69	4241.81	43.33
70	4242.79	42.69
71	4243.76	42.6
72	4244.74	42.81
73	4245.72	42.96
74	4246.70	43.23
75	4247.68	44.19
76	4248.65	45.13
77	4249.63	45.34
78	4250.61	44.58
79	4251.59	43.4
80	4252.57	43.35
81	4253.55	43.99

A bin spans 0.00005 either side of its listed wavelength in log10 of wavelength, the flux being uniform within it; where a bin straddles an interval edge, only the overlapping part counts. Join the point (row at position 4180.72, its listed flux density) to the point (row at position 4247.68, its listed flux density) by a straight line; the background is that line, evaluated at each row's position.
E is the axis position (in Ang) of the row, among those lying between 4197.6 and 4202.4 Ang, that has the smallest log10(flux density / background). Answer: 4200.02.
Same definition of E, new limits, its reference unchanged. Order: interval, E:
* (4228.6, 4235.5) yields 4229.13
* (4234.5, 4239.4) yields 4237.91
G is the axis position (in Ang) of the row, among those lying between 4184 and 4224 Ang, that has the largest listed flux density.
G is 4197.12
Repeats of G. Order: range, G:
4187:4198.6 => 4197.12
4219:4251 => 4225.24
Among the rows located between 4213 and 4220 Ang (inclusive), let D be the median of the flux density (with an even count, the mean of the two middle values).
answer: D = 45.2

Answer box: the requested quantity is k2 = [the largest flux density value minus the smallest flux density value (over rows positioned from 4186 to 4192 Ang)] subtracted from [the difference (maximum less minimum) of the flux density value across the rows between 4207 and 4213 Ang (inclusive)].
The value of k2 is 0.2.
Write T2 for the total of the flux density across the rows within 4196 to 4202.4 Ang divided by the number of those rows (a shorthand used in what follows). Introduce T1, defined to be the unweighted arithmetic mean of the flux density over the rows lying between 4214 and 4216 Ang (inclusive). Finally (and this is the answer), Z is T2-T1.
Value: 0.9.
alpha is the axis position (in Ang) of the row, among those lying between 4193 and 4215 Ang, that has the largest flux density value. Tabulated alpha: 4197.12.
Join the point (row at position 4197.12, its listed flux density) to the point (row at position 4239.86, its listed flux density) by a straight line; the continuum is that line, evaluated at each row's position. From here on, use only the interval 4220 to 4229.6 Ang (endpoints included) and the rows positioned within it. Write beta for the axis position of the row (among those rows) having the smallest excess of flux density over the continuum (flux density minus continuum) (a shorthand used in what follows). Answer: 4228.16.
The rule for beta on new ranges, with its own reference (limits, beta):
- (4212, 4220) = 4215.52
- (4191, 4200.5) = 4191.32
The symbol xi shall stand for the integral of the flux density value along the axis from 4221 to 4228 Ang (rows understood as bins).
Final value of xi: 315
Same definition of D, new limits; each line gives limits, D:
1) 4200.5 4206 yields 46.1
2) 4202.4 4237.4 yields 45.3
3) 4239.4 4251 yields 43.7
